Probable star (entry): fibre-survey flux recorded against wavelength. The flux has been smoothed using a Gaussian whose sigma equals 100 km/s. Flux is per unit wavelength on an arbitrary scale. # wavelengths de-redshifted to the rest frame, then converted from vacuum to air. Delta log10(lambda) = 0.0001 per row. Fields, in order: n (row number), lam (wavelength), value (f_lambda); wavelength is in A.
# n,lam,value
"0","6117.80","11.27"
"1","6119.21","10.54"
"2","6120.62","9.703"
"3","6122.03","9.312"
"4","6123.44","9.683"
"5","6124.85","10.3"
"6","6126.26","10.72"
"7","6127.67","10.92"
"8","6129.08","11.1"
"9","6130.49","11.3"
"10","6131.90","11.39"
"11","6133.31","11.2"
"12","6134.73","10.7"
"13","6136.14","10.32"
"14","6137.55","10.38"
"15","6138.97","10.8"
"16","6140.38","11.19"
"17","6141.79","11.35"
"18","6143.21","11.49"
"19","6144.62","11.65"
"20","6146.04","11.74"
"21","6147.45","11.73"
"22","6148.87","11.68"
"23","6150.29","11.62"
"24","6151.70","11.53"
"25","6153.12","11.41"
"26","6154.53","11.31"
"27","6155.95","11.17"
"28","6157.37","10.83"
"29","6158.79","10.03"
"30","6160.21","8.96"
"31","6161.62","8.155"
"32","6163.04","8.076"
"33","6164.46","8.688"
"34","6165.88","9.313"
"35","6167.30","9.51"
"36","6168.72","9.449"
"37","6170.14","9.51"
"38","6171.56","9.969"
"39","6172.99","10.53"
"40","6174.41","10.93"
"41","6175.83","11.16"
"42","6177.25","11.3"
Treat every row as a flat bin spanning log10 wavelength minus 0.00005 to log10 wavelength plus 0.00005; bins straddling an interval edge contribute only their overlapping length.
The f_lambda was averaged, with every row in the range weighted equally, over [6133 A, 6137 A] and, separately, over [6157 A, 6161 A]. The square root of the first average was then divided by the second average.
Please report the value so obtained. 0.33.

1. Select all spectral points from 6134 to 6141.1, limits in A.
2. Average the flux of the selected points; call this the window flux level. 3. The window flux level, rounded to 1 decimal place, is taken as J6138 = 10.7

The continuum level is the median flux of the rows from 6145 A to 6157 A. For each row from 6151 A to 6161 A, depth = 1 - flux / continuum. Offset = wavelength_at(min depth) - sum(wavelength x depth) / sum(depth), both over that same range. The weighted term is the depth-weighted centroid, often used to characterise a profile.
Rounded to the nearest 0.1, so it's -6.9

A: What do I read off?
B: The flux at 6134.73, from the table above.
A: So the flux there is 10.7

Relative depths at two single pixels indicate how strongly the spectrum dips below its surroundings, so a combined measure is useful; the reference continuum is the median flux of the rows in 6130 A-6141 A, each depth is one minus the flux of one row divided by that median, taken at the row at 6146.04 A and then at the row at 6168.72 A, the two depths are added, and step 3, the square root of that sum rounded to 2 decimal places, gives 0.27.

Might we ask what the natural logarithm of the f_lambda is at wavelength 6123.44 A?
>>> 2.27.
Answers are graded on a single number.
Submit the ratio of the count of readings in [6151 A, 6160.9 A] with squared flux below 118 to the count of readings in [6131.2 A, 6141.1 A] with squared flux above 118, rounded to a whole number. 1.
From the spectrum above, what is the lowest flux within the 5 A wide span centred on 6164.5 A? 8.076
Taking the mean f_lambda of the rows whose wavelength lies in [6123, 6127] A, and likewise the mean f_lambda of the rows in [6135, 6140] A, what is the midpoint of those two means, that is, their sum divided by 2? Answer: 10.4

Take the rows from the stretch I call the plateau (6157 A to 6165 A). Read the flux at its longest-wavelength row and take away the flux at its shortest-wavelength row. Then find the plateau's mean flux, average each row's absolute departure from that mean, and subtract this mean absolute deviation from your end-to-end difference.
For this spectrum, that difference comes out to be -3.0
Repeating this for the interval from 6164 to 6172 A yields 1.0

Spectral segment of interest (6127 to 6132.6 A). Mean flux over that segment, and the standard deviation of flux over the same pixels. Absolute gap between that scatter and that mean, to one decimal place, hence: 11.0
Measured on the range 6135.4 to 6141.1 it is 10.3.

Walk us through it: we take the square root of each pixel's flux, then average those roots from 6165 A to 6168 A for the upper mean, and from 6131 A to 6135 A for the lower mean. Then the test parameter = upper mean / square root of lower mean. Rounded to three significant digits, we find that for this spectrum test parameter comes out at 1.68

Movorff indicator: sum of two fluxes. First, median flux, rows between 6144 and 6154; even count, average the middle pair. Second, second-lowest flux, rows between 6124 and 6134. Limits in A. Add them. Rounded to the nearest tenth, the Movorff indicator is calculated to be 22.4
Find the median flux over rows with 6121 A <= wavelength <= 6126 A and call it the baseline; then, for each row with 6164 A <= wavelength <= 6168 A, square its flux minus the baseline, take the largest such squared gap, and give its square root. 1.0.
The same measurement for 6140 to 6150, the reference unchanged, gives 2.1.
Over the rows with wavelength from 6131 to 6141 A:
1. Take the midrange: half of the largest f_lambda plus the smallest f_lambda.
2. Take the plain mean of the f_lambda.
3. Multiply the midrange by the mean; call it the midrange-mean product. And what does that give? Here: 118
